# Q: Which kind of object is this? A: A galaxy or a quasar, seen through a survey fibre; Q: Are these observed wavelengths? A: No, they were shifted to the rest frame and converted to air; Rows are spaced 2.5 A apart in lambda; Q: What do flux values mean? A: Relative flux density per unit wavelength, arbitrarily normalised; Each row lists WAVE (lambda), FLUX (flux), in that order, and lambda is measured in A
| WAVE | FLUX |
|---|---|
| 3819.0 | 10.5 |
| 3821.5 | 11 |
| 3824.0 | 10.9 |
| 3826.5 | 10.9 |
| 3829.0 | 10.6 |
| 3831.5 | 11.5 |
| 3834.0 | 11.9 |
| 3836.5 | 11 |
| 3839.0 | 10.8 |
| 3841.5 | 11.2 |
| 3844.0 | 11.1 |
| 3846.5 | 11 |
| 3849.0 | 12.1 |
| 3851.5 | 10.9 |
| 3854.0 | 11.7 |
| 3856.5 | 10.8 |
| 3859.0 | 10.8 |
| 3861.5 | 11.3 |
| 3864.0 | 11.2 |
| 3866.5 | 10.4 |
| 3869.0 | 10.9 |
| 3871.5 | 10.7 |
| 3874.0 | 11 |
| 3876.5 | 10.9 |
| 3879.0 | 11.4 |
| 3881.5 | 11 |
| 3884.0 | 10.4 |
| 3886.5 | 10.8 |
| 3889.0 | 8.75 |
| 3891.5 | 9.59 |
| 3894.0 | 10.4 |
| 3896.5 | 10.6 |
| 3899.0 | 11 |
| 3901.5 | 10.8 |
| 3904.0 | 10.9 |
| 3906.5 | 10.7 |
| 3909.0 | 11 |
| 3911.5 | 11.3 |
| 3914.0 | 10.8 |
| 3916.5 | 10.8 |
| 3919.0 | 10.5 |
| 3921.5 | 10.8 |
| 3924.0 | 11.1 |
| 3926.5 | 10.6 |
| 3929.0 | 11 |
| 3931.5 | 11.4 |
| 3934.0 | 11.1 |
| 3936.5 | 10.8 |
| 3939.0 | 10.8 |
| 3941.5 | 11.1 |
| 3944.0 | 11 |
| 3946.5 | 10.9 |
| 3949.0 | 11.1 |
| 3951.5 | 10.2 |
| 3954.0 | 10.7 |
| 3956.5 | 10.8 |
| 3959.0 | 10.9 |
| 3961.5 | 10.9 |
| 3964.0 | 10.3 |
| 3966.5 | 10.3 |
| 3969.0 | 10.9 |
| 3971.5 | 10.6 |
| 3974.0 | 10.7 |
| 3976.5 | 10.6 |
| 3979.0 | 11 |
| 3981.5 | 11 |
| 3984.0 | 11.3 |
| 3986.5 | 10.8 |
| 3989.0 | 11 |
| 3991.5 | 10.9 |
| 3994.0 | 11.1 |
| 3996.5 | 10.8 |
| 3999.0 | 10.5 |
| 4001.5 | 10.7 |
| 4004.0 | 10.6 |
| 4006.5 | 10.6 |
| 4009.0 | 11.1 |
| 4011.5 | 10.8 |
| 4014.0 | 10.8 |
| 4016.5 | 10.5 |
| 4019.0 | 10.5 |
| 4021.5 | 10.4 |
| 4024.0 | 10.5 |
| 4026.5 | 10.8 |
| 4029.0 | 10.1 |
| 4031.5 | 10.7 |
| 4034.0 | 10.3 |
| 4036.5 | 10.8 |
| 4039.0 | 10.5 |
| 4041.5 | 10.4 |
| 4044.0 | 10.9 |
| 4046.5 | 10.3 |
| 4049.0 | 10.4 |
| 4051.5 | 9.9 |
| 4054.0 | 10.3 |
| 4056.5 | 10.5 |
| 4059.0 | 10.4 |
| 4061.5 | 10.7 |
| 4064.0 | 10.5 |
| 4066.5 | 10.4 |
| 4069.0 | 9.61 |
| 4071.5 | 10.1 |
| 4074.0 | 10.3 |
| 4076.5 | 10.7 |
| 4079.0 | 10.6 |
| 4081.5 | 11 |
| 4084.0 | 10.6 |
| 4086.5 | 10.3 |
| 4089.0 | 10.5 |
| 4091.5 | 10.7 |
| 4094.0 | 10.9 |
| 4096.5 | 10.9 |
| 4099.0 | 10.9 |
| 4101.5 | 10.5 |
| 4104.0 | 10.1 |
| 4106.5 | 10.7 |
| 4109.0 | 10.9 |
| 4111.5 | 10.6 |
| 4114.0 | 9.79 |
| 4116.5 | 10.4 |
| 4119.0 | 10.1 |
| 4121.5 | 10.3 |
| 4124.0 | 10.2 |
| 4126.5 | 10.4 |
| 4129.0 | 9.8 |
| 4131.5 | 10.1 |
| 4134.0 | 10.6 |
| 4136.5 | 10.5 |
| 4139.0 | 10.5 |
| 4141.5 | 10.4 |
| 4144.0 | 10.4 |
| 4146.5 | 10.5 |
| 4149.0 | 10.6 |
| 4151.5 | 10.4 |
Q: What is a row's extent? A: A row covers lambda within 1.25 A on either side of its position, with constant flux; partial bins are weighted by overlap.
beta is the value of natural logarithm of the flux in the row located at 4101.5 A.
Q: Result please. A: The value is 2.35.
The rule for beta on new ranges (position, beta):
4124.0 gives 2.32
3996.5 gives 2.38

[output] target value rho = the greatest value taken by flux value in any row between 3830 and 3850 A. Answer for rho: 12.1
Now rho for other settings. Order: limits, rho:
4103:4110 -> 10.9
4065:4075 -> 10.4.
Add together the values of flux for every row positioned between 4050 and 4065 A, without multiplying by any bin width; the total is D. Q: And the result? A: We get 62.3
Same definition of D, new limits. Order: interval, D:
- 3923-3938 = 66.0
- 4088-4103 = 64.4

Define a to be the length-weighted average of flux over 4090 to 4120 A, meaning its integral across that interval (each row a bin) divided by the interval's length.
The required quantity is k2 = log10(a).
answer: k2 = 1.023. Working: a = 10.5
